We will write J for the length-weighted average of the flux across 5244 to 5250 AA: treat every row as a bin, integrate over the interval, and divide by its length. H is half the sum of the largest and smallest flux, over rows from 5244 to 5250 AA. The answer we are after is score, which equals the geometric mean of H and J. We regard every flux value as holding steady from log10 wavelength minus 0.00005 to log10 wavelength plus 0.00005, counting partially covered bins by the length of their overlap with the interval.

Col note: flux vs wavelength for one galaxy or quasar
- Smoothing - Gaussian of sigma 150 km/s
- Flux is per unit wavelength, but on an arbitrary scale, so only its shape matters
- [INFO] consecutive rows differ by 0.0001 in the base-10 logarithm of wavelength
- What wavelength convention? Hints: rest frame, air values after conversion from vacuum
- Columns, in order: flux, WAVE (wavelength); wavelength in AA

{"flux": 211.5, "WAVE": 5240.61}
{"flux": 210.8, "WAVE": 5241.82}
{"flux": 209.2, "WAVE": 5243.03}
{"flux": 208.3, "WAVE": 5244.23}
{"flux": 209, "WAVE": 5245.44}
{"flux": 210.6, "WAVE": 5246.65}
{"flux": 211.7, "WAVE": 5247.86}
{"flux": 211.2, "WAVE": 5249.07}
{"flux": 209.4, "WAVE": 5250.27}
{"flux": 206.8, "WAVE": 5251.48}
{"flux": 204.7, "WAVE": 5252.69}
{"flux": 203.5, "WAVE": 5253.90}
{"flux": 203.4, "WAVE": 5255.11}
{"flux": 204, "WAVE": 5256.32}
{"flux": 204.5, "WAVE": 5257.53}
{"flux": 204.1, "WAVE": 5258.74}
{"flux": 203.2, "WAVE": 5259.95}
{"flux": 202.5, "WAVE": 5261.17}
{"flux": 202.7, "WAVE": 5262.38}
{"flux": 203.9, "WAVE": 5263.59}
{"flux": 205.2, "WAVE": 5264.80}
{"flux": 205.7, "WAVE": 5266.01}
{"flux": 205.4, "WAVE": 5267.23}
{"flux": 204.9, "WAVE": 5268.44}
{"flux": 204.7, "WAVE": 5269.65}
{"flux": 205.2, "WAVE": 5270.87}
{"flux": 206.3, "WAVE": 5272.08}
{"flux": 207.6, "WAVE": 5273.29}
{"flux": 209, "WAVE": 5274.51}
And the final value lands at 210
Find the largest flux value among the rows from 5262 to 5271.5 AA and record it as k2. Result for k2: 205.7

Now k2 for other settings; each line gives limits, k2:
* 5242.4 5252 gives 211.7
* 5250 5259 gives 209.4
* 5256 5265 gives 205.2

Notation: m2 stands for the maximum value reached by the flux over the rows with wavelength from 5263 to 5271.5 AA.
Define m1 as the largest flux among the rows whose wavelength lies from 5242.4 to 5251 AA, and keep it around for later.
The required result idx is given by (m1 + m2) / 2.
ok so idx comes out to 208.7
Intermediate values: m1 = 211.7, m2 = 205.7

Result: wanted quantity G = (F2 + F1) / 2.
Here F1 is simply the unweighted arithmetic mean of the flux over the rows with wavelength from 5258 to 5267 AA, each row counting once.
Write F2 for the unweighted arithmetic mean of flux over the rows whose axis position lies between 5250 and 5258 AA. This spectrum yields 205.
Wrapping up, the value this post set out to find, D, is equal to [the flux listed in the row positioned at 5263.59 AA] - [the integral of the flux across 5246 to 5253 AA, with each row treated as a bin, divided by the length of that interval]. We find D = -5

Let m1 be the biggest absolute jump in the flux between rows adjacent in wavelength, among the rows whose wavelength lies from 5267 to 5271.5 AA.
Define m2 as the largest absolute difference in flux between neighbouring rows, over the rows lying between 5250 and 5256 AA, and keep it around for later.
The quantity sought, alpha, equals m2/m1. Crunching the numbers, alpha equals 5.2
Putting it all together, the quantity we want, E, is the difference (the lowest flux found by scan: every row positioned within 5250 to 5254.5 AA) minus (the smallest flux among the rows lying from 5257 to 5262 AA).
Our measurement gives 1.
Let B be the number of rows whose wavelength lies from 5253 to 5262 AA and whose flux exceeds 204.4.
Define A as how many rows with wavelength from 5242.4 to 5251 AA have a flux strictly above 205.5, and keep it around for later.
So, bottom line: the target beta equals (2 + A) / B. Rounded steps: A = 7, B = 1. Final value 9.0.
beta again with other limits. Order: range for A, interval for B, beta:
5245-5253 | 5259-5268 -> 2.7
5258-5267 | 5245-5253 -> 0.4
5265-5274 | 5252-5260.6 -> 2.5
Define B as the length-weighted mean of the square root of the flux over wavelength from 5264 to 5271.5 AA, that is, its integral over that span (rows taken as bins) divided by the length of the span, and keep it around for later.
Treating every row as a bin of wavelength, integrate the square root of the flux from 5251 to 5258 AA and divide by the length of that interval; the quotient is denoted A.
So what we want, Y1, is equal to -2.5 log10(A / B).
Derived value 0.002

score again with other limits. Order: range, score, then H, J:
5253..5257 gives 204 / 204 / 204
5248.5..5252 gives 209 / 209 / 210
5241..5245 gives 210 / 210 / 209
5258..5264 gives 203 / 203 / 203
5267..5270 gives 205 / 205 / 205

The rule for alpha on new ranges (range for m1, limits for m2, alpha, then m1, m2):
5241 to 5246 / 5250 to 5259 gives 1.6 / 1.60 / 2.6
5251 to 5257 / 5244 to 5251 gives 0.9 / 2.10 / 1.8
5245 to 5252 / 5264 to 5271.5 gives 0.2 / 2.60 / 0.5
